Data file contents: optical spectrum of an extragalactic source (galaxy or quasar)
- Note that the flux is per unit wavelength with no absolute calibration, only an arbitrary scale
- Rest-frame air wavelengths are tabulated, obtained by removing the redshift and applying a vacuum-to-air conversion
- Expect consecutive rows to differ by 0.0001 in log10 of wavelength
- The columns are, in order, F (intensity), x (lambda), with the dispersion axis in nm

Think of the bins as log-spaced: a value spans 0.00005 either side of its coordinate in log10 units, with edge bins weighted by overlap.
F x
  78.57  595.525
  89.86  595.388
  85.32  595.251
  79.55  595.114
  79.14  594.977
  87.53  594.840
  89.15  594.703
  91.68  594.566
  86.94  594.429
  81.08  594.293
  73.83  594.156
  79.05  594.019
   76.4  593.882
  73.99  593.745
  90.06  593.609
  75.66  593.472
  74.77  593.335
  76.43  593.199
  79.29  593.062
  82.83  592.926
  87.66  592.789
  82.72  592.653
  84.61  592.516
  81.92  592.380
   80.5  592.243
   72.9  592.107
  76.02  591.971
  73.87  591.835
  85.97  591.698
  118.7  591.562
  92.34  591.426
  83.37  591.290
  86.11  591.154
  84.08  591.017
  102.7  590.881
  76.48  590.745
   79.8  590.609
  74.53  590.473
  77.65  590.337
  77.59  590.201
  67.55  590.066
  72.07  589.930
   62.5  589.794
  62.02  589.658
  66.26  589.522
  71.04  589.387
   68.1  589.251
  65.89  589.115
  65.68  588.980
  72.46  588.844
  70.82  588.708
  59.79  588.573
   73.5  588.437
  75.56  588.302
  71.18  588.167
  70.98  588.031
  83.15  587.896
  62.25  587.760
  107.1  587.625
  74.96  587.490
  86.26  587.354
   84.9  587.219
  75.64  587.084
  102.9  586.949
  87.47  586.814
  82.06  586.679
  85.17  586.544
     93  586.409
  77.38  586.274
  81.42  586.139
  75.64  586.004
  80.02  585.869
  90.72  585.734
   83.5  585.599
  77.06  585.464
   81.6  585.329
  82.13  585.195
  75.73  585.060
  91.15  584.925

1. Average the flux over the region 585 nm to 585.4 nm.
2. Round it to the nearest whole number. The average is 80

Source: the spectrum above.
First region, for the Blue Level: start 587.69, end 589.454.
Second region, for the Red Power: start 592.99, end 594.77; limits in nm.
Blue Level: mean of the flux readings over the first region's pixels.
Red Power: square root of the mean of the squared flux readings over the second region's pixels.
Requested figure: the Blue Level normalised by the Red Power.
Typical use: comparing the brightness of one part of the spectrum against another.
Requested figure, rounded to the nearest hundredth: 0.87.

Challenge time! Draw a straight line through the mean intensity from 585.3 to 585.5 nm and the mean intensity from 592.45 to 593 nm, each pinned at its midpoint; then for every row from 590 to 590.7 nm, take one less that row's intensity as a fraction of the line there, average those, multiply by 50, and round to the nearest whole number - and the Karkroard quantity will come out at 4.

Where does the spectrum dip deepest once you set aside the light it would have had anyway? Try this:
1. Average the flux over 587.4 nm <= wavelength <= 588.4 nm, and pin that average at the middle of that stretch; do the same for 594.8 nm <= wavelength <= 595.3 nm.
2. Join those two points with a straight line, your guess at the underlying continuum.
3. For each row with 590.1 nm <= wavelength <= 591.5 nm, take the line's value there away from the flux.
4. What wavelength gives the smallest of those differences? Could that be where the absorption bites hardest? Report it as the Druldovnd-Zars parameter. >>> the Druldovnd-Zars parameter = 590.473 nm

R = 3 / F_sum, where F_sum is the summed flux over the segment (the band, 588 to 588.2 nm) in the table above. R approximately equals 0.021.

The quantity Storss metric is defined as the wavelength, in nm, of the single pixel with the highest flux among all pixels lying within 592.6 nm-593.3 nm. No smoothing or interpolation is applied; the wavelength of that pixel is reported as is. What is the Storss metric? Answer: 592.789 nm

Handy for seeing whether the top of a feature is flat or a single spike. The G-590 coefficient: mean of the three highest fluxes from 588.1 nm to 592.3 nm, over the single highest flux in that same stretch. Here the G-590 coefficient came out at 0.88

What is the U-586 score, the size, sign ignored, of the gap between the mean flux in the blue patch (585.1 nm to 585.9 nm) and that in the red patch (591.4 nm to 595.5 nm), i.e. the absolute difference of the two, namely 0.5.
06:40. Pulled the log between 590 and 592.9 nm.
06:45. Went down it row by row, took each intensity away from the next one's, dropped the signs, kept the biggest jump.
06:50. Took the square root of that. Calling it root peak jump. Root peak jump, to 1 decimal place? 5.7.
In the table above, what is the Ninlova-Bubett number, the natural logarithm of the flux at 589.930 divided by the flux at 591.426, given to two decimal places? -0.25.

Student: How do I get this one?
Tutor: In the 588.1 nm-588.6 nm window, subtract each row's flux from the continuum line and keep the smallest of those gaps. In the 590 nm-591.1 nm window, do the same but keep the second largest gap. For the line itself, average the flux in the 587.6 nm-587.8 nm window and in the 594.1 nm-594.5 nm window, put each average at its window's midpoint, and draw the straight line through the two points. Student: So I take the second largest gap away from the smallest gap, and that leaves 0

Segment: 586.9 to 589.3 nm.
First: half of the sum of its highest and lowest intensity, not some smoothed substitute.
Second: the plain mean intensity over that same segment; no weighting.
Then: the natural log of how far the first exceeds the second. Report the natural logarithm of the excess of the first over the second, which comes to 2.0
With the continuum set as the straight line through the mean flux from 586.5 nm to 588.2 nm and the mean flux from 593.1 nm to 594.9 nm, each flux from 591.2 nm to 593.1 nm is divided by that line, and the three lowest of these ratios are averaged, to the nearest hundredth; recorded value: 0.91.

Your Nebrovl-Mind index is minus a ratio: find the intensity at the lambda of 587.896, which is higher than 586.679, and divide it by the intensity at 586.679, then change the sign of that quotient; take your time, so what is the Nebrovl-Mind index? -1.013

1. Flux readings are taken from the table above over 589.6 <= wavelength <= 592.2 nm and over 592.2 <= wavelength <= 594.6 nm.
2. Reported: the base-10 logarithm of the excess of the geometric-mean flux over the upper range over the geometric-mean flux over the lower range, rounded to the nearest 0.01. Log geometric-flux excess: 0.19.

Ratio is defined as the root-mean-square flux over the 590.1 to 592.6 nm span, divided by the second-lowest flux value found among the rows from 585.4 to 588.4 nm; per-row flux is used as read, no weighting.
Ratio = 1.19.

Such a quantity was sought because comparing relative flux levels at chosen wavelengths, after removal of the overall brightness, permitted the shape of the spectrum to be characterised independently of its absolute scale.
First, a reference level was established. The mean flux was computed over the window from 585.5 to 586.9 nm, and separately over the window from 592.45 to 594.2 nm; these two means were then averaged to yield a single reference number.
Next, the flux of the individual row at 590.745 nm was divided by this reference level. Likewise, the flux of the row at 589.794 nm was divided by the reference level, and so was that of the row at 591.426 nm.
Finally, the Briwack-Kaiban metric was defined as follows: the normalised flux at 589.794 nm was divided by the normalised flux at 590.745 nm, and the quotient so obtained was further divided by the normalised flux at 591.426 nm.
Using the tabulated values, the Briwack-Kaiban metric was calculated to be 0.72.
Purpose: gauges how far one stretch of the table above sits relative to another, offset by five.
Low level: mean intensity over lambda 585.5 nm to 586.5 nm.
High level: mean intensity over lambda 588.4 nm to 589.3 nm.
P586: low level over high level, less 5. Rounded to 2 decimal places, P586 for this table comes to -3.78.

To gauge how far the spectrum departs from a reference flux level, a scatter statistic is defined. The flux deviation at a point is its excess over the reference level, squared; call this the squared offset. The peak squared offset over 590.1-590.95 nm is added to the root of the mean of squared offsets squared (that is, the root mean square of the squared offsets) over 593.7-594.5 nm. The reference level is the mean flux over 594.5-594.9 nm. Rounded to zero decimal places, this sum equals 387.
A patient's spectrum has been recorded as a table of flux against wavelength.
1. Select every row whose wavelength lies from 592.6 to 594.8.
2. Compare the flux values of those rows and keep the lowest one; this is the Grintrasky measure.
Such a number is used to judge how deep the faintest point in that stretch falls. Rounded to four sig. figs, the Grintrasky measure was 73.83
